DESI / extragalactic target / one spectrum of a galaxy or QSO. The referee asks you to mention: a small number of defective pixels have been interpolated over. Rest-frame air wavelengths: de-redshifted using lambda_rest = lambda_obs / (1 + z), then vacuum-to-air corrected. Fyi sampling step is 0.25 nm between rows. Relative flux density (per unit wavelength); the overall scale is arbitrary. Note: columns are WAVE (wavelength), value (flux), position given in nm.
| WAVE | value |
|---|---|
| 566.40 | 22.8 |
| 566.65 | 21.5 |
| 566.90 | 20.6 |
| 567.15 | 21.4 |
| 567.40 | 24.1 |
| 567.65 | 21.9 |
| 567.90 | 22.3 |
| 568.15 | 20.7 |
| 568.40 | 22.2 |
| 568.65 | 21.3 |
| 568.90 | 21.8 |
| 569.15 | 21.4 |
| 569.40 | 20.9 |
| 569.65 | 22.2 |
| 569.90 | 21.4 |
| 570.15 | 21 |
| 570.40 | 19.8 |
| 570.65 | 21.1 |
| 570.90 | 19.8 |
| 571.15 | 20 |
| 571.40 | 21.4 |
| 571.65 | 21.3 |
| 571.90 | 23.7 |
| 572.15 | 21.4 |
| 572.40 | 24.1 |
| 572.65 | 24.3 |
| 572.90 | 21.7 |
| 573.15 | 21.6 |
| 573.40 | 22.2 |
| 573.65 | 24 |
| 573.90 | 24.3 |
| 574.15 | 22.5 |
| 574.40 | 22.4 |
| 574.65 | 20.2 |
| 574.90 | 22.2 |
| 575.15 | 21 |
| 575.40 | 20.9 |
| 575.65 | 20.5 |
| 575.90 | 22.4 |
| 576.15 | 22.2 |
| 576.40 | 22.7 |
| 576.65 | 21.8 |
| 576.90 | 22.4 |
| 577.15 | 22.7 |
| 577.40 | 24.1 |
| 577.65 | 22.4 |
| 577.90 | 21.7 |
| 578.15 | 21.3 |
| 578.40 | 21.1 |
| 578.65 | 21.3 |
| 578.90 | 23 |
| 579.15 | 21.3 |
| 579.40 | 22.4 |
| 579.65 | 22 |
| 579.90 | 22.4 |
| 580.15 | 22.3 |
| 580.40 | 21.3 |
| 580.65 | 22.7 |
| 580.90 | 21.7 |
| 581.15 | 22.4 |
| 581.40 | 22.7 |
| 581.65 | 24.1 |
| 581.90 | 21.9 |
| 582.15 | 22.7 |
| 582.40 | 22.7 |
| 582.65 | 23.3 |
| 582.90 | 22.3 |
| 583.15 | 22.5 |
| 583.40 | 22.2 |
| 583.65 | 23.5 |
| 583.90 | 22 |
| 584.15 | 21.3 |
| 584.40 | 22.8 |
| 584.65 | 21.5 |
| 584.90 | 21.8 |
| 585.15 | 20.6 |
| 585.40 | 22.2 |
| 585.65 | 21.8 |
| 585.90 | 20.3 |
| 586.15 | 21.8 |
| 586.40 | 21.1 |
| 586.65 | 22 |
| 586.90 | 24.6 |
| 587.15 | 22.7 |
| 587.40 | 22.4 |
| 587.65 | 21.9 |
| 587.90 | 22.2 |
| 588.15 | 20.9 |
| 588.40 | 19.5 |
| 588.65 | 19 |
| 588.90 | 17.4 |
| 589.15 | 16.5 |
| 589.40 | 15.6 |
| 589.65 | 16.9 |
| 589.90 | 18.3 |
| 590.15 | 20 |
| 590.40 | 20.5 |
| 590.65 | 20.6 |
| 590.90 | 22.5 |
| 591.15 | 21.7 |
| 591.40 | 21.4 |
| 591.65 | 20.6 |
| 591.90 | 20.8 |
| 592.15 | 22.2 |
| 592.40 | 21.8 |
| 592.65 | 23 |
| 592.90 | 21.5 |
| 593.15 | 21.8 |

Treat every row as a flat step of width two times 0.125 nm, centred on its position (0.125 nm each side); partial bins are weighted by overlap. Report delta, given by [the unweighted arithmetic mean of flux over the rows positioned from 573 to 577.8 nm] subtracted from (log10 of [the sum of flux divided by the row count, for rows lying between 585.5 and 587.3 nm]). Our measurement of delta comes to -20.9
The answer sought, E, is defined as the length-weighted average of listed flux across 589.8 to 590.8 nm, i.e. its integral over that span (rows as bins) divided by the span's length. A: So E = 20.0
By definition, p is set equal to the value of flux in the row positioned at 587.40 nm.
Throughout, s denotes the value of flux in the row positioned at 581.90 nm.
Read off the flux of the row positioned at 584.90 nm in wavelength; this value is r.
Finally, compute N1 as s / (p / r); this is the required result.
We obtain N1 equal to 21.3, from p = 22.4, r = 21.8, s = 21.9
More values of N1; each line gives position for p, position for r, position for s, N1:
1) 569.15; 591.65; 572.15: 20.6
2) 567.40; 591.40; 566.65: 19.1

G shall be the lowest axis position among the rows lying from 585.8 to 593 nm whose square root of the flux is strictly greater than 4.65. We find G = 586.15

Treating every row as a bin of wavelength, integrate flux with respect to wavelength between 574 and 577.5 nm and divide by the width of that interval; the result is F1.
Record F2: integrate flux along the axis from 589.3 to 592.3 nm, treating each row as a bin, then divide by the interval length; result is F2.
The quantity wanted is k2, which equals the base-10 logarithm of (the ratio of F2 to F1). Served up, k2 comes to -0.038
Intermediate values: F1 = 22.0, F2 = 20.1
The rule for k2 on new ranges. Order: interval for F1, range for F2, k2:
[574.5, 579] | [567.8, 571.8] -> -0.014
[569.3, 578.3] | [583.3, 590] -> -0.022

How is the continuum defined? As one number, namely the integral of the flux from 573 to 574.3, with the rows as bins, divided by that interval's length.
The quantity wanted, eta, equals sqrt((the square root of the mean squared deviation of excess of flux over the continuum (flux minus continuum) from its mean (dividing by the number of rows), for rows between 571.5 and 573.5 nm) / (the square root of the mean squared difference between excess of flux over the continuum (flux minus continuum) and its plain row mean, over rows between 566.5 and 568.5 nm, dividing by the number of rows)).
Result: 1.07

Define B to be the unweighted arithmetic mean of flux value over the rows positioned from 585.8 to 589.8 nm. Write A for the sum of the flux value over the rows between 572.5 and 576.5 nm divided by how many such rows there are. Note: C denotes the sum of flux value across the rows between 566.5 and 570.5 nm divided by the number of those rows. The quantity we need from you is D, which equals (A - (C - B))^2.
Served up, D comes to 439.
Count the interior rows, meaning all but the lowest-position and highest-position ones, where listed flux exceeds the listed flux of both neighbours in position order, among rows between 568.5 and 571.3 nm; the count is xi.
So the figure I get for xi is 3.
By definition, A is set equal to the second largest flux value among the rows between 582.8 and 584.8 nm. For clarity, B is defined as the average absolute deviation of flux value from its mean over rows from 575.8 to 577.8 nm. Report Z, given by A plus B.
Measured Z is 23.2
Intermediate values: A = 22.8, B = 0.43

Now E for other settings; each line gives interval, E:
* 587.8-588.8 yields 20.3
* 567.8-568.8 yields 21.6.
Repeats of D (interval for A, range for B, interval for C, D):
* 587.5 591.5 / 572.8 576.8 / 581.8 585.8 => 381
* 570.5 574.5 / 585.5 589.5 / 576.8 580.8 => 428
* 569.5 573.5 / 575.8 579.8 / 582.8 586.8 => 484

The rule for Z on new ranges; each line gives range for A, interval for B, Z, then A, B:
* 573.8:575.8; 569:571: 23.1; 22.5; 0.59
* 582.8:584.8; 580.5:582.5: 23.3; 22.8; 0.46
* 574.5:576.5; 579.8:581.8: 22.9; 22.4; 0.54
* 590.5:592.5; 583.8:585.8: 22.7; 22.2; 0.46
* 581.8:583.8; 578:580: 23.9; 23.3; 0.60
